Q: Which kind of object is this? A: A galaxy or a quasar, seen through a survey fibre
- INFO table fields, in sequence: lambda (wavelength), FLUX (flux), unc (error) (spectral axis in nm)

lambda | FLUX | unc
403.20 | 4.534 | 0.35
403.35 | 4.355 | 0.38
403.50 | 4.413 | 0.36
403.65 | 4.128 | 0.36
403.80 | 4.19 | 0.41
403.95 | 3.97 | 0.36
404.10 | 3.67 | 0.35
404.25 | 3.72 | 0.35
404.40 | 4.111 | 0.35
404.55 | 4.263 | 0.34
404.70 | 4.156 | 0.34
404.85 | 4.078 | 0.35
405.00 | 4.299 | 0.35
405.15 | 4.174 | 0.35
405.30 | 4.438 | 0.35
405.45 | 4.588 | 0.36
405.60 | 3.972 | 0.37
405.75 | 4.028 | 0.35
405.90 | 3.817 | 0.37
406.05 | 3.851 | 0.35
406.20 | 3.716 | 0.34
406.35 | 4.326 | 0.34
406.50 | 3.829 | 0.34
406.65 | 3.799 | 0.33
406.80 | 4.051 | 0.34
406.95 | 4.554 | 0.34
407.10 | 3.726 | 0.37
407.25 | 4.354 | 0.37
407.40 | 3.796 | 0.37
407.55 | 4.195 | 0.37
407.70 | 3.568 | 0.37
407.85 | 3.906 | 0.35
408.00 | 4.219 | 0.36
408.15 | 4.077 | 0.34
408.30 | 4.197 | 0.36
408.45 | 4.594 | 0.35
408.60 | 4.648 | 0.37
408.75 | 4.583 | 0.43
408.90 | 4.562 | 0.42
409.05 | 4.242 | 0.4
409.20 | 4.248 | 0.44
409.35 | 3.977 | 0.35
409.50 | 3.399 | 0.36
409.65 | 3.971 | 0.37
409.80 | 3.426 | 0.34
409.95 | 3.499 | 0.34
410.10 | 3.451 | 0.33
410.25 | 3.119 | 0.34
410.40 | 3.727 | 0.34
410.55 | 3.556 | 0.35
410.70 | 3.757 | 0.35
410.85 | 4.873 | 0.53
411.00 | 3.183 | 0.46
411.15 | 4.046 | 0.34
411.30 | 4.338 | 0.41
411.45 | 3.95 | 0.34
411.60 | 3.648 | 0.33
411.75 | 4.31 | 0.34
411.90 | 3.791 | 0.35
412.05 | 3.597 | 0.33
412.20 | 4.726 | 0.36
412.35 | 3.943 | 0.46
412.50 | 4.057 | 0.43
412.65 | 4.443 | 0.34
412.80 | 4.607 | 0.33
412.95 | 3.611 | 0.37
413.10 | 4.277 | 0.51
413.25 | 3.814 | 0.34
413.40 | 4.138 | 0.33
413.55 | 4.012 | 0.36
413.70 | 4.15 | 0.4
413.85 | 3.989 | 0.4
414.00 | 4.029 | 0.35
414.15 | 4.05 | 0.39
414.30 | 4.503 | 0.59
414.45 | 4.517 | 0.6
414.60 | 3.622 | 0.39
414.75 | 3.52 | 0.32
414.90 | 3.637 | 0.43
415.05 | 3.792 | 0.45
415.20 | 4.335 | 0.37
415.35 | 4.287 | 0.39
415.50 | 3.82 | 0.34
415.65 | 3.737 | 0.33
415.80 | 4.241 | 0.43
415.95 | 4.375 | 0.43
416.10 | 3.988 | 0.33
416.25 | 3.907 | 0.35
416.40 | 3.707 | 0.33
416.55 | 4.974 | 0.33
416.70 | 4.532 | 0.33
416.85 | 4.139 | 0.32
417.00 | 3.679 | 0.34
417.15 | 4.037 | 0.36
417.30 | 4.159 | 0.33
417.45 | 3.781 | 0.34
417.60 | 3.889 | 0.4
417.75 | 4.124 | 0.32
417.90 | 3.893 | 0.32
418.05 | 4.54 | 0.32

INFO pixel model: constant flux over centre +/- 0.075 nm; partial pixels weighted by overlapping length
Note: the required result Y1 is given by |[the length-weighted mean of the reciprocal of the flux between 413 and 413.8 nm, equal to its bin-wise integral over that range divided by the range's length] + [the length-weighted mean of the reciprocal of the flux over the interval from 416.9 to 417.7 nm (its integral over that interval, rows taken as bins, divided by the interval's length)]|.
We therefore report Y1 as 0.502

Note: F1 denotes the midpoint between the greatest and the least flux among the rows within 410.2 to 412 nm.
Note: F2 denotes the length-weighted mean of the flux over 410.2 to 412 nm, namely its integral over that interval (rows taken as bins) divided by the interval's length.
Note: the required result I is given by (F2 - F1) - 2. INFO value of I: -2.13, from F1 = 4.00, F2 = 3.86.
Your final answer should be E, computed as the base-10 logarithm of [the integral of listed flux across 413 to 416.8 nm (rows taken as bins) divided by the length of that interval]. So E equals 0.610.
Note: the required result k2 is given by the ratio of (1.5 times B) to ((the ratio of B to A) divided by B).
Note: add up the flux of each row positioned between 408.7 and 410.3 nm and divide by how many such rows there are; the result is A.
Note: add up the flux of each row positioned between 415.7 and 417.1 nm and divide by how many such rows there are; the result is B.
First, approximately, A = 3.86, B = 4.17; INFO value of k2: 24.2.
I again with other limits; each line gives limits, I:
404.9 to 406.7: -2.08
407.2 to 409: -1.88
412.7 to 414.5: -1.97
